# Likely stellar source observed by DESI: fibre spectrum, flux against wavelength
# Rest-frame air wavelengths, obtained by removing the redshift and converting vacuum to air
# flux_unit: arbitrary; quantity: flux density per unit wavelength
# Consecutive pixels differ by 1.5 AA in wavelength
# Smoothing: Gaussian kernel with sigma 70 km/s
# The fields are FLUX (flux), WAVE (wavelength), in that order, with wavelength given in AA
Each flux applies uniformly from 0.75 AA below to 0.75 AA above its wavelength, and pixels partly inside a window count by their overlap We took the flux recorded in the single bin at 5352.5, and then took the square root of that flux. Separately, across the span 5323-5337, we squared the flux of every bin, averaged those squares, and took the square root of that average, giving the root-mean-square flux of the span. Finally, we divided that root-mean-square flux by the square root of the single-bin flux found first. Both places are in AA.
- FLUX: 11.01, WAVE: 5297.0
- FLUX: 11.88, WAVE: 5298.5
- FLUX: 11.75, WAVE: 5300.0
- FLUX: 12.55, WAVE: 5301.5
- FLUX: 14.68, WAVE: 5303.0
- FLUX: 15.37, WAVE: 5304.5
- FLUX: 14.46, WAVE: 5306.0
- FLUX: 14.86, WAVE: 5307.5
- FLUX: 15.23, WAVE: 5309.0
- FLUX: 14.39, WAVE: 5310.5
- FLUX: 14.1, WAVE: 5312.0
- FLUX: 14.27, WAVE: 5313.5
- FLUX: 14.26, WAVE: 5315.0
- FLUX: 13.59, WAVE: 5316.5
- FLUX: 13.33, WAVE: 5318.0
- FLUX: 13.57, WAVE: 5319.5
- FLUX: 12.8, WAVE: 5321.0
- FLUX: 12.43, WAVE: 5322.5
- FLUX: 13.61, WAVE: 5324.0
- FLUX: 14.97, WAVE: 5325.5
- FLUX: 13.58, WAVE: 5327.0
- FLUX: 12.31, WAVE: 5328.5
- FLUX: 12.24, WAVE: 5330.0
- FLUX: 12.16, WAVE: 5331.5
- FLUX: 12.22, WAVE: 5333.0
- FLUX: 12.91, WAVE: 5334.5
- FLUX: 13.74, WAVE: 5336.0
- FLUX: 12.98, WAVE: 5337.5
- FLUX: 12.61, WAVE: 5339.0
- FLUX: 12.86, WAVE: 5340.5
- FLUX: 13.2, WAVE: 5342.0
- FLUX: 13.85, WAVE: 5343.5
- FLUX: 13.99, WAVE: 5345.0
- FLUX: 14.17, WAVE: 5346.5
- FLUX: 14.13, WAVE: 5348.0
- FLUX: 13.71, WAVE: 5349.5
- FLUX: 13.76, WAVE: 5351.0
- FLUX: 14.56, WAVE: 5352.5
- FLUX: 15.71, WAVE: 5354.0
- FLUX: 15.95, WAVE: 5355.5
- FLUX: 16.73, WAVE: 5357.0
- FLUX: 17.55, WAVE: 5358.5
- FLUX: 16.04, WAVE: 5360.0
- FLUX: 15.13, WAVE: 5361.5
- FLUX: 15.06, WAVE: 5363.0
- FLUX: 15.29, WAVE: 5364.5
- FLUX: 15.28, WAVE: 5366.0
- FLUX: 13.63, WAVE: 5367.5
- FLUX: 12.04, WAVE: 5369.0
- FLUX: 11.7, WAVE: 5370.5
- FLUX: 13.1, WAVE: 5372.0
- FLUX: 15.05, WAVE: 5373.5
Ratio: 3.44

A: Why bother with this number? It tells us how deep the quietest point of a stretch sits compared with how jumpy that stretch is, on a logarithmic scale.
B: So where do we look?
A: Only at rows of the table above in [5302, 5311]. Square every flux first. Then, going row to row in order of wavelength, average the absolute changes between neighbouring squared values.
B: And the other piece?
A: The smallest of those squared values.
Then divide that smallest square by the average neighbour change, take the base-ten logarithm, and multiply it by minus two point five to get -2.6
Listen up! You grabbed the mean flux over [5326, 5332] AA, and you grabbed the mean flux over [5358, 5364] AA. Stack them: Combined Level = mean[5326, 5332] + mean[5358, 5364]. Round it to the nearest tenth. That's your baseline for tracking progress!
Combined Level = 28.5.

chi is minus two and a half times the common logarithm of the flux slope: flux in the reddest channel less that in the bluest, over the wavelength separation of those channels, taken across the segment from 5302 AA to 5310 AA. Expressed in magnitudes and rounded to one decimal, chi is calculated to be 2.6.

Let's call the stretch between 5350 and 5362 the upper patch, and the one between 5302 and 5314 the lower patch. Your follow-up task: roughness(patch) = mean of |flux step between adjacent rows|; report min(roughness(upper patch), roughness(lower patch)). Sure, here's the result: 0.52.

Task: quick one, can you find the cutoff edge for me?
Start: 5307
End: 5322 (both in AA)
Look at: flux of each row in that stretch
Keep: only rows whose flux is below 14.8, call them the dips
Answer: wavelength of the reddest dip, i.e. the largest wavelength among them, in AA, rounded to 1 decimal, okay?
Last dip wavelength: 5321.0 AA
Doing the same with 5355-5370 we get 5369.0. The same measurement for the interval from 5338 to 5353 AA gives 5352.5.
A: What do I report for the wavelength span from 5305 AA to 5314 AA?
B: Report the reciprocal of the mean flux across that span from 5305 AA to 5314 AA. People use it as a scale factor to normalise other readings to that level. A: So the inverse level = 0.069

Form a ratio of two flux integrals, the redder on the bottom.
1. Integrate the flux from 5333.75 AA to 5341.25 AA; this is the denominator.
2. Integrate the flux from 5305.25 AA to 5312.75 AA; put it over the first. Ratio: 1.12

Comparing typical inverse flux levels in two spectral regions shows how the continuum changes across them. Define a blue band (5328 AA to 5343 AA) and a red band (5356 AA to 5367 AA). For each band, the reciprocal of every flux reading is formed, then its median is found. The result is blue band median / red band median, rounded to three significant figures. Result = 1.20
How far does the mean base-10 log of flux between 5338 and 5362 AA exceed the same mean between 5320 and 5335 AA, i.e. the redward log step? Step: 0.05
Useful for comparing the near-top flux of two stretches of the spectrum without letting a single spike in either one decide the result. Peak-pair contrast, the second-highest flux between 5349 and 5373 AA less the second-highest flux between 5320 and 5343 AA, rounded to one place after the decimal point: 3.0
